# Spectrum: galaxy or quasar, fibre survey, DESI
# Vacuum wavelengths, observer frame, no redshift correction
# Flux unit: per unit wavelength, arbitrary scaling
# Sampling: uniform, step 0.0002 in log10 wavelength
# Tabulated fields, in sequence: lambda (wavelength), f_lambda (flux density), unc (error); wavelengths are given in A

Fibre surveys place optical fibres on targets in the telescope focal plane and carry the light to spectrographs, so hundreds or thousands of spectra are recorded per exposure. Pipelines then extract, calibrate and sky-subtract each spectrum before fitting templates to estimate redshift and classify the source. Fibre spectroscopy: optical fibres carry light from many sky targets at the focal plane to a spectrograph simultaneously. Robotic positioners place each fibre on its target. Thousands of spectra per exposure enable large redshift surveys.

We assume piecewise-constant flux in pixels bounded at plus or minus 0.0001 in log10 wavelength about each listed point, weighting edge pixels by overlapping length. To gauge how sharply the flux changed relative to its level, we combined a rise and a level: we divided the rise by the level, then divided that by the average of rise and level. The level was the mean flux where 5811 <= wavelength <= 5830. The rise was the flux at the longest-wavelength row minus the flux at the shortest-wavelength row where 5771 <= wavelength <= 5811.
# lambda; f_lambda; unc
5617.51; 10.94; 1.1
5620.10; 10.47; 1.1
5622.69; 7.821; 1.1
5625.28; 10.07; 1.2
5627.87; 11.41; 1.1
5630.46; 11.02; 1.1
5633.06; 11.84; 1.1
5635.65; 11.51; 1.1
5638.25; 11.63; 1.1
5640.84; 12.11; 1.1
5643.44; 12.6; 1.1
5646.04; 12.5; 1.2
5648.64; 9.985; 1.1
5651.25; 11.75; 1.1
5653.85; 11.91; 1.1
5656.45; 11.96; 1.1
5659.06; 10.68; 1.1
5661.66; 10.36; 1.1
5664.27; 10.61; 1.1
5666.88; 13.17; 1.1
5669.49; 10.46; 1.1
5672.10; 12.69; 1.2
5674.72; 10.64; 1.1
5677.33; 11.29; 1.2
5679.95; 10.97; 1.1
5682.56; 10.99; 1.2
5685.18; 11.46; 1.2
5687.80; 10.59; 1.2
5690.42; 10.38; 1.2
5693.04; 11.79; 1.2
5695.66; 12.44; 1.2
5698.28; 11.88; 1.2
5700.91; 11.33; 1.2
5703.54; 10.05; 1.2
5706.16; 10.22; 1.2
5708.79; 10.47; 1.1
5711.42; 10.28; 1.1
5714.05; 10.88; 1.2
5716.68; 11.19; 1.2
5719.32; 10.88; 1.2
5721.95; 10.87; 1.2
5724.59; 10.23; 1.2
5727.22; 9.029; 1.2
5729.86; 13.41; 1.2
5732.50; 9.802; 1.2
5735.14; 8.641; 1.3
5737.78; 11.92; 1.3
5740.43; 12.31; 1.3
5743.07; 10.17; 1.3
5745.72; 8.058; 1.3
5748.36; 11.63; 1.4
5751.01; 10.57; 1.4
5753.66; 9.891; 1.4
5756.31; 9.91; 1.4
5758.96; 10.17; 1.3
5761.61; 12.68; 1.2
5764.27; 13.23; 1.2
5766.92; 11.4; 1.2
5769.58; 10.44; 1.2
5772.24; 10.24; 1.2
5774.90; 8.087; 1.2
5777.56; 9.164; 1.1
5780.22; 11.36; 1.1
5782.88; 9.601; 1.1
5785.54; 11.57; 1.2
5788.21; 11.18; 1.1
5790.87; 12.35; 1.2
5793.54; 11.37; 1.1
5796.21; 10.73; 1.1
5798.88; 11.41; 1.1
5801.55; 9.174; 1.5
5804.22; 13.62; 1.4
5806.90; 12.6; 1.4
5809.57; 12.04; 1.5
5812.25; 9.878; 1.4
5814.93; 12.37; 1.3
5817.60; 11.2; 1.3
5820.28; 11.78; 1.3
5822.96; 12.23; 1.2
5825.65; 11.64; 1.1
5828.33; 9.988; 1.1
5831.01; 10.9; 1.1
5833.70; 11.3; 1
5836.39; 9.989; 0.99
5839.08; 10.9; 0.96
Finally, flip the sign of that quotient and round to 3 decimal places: -0.024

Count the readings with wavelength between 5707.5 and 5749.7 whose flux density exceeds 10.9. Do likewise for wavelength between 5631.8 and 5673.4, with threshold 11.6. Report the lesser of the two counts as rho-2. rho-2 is 5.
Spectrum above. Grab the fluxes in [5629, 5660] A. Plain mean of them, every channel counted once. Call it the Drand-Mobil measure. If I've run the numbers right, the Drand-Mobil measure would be 11.6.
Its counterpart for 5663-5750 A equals 10.9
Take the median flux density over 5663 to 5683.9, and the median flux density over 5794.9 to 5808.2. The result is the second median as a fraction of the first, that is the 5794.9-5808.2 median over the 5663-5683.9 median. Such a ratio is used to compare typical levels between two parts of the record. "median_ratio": 1.04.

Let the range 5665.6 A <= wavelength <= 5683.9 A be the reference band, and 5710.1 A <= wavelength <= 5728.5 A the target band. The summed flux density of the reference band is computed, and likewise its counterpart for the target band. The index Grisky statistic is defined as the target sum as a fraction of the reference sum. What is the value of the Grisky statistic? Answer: 0.91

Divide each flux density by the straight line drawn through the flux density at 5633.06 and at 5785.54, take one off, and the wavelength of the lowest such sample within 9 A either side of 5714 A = 5706.16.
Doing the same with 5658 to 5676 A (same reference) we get 5661.66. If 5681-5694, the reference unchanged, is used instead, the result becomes 5690.42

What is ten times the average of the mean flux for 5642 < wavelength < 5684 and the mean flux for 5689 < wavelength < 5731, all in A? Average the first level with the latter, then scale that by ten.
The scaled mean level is 112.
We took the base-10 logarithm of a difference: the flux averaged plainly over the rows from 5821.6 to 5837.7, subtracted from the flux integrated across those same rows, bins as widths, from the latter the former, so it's 2.22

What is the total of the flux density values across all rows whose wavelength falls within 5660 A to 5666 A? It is 20.97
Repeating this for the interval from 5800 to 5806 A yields 22.79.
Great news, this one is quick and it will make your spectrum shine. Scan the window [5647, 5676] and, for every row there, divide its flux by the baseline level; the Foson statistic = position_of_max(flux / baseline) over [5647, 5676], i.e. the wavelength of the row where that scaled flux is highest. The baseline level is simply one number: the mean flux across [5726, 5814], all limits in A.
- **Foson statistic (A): 5666.88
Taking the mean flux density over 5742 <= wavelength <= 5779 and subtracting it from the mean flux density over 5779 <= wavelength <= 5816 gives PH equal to 1.0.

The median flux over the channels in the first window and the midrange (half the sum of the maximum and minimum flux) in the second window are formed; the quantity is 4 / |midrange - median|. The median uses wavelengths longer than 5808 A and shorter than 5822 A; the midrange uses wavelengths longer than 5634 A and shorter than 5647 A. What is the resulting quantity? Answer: 15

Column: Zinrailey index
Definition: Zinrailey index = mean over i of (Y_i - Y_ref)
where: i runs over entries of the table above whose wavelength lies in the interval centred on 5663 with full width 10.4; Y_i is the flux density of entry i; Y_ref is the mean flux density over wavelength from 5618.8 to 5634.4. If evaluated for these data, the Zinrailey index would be 0.77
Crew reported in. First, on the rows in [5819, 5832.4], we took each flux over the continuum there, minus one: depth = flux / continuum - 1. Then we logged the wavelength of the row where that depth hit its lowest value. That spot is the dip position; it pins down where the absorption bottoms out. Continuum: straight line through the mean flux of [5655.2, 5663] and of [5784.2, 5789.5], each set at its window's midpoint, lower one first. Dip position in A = 5828.33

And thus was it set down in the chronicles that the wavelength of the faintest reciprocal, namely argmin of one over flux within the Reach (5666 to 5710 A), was 5666.88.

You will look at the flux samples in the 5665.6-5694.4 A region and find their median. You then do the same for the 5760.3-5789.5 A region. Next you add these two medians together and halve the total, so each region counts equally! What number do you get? 11.1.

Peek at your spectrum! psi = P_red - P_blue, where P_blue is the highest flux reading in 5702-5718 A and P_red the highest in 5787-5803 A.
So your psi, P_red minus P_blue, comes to 1.16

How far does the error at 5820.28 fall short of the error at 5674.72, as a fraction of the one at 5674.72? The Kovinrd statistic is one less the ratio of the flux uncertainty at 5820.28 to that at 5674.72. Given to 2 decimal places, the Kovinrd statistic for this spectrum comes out -0.18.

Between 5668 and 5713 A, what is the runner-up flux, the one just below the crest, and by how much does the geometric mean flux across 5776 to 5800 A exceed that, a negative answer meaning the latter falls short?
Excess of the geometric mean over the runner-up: -1.5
